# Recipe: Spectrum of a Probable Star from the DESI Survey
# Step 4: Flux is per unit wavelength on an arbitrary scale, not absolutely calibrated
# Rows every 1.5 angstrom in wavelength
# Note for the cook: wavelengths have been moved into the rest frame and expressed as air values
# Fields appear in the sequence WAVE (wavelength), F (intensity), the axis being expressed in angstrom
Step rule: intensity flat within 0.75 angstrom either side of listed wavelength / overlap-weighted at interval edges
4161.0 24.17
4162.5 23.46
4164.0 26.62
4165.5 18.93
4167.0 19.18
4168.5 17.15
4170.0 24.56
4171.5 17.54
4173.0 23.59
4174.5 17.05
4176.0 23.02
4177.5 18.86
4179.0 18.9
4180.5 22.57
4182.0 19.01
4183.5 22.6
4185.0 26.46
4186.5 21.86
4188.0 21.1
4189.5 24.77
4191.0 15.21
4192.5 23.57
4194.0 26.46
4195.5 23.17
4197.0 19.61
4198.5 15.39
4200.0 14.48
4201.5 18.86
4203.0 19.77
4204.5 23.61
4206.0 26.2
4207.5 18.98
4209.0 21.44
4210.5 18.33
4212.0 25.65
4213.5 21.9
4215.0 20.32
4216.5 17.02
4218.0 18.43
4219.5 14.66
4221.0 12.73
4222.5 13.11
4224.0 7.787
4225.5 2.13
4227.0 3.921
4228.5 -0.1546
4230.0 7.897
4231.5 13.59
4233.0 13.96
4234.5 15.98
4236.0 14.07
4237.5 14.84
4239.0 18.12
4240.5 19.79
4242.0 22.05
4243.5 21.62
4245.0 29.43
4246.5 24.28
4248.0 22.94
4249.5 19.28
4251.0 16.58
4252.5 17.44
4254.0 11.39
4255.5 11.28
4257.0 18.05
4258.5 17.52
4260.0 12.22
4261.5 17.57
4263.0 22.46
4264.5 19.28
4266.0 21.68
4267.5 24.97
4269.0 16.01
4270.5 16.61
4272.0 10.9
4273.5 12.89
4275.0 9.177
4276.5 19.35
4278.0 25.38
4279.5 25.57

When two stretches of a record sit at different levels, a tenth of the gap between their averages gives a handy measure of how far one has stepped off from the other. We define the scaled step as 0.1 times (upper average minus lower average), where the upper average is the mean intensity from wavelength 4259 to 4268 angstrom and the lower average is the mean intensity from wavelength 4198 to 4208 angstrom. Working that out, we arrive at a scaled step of 0.0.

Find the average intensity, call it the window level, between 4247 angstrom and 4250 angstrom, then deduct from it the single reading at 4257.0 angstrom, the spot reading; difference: 3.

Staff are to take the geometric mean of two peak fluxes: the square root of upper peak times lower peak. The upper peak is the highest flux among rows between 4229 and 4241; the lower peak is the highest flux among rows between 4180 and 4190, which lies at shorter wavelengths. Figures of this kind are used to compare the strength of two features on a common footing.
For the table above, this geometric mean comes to 22.9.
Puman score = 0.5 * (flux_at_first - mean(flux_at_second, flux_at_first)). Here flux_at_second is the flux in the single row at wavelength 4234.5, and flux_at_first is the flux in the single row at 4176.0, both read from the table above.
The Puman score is 1.76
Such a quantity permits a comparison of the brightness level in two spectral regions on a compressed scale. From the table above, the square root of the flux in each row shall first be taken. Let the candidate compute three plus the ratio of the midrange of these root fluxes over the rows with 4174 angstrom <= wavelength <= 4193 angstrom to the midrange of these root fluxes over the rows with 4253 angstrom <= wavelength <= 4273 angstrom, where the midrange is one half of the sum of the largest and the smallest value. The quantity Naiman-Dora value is 4.09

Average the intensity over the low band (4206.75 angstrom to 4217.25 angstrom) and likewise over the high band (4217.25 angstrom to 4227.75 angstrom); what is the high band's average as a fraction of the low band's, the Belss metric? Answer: 0.51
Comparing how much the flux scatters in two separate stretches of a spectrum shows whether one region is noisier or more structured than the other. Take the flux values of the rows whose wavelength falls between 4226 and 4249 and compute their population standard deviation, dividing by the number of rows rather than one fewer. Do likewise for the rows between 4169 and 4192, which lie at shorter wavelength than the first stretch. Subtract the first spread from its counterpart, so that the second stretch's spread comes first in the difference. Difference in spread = -4.5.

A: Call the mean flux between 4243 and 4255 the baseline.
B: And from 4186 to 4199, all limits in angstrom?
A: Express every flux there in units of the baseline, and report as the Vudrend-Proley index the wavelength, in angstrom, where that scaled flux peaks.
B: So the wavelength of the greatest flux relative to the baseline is 4194.0 angstrom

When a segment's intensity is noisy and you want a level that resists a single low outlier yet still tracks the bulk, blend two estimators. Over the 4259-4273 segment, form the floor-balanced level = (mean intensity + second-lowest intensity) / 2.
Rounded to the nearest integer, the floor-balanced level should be 15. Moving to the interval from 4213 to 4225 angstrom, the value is 14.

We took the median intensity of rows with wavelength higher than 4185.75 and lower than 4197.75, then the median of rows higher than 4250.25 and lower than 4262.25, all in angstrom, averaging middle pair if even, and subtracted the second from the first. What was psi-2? 5.5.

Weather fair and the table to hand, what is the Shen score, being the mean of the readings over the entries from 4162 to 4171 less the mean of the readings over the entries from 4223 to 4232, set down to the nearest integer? 16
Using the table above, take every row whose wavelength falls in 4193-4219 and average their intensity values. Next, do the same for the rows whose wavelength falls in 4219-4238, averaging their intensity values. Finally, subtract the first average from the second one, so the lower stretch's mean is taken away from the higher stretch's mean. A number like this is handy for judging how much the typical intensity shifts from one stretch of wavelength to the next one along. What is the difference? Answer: -10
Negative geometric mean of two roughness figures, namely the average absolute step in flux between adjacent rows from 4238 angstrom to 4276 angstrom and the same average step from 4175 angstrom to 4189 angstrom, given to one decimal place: -3.3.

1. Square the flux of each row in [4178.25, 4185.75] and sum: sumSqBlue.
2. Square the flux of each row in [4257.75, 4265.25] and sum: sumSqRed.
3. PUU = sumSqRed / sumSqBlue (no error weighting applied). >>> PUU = 0.67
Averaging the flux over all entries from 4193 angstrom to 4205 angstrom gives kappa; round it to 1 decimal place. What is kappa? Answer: 20.2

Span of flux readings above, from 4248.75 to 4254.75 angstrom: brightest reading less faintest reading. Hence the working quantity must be 7.9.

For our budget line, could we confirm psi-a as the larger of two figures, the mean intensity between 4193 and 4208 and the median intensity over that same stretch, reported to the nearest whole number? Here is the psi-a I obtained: 21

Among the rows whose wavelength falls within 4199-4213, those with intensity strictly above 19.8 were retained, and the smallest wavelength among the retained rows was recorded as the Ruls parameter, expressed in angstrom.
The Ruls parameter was 4204.5 angstrom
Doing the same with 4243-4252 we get 4243.5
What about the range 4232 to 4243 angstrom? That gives 4242.0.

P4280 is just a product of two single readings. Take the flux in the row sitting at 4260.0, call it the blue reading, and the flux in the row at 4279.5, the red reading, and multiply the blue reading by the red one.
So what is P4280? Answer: 312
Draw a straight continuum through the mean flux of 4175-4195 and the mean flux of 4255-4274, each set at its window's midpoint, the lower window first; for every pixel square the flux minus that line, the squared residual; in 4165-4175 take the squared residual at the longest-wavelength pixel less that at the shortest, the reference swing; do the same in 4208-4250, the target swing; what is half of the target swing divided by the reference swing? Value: 0.0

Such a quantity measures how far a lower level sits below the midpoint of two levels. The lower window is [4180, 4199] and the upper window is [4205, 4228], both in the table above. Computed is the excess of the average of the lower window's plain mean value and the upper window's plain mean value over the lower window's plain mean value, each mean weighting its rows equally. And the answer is -2.8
